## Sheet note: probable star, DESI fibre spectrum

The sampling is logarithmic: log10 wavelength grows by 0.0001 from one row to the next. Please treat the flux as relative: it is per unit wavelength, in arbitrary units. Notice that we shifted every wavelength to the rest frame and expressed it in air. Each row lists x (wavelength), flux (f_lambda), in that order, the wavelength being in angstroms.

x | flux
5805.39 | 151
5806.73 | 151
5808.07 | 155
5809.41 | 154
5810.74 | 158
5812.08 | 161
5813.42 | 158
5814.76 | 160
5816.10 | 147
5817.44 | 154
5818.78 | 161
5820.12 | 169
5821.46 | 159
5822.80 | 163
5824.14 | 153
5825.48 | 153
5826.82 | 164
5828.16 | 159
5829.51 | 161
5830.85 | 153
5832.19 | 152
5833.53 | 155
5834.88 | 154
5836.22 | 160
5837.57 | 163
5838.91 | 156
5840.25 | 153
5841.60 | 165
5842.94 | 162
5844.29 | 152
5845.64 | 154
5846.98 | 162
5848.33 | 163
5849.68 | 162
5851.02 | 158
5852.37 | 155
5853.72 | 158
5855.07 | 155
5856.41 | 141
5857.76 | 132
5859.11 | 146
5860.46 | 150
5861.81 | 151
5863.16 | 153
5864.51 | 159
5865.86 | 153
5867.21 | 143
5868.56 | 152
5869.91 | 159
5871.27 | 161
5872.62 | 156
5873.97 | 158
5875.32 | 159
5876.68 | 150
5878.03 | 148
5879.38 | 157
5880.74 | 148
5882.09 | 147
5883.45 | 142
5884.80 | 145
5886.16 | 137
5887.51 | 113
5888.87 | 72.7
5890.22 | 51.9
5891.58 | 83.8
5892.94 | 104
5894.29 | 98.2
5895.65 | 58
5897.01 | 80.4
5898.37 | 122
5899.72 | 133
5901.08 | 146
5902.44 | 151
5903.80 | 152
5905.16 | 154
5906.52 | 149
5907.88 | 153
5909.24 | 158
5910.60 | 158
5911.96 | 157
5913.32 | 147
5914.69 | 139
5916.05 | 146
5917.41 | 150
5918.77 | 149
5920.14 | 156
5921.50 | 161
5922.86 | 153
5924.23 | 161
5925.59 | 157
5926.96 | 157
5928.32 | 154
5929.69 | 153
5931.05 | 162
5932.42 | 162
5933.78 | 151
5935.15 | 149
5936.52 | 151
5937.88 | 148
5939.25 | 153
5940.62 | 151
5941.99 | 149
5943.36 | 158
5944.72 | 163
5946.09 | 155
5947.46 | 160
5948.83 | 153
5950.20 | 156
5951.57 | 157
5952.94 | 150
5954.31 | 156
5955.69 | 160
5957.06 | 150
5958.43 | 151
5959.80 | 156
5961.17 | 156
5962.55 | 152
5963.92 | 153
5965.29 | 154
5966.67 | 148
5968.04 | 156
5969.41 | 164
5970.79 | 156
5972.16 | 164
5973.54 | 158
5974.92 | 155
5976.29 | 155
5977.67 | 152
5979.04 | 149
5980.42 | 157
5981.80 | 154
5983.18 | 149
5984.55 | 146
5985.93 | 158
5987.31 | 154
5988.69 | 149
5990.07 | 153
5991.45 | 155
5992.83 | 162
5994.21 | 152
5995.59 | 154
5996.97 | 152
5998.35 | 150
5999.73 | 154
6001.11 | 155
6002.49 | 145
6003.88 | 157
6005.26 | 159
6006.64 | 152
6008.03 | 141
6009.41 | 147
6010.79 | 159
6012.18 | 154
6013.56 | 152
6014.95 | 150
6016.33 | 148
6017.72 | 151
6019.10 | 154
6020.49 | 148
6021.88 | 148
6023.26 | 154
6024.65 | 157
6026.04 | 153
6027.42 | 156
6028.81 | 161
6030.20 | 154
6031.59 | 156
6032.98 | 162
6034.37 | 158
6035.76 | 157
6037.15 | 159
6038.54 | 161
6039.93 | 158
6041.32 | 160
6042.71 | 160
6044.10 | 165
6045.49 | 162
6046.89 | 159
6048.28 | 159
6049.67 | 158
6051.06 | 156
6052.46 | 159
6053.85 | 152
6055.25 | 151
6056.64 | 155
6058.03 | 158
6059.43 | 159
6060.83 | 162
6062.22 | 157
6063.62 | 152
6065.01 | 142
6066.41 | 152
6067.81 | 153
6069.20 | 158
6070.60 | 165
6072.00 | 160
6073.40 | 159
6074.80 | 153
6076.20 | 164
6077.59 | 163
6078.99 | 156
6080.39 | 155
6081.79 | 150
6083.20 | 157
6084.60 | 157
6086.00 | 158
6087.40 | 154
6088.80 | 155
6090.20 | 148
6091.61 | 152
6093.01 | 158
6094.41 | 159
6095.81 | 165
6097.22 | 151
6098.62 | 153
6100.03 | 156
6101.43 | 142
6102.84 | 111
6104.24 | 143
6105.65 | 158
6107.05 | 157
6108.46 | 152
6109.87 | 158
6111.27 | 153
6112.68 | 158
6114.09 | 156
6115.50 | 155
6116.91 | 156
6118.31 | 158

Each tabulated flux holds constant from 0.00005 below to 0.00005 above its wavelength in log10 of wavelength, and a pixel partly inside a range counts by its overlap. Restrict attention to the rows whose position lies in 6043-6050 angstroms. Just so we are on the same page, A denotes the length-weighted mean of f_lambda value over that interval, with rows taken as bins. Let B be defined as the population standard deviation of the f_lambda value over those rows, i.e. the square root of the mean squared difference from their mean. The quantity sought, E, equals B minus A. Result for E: -158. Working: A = 161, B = 2.6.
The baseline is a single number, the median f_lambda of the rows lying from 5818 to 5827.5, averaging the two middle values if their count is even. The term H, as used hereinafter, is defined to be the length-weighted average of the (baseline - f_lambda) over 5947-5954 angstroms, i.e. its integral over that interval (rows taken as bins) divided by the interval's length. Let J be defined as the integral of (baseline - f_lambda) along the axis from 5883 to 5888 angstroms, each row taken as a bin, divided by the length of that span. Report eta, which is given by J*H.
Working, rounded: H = 6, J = 26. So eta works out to 156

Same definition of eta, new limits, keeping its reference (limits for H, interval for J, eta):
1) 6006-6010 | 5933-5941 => 149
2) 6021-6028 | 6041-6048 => -1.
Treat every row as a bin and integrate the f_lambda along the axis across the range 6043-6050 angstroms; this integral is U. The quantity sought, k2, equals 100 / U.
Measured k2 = 0.089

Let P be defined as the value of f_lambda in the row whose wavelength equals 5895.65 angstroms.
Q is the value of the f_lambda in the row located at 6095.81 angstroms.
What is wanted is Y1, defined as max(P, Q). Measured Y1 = 165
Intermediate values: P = 58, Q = 165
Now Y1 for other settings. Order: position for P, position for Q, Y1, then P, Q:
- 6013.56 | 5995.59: 154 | 152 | 154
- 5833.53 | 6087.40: 155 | 155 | 154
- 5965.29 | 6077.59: 163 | 154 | 163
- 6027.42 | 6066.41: 156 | 156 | 152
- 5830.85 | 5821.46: 159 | 153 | 159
